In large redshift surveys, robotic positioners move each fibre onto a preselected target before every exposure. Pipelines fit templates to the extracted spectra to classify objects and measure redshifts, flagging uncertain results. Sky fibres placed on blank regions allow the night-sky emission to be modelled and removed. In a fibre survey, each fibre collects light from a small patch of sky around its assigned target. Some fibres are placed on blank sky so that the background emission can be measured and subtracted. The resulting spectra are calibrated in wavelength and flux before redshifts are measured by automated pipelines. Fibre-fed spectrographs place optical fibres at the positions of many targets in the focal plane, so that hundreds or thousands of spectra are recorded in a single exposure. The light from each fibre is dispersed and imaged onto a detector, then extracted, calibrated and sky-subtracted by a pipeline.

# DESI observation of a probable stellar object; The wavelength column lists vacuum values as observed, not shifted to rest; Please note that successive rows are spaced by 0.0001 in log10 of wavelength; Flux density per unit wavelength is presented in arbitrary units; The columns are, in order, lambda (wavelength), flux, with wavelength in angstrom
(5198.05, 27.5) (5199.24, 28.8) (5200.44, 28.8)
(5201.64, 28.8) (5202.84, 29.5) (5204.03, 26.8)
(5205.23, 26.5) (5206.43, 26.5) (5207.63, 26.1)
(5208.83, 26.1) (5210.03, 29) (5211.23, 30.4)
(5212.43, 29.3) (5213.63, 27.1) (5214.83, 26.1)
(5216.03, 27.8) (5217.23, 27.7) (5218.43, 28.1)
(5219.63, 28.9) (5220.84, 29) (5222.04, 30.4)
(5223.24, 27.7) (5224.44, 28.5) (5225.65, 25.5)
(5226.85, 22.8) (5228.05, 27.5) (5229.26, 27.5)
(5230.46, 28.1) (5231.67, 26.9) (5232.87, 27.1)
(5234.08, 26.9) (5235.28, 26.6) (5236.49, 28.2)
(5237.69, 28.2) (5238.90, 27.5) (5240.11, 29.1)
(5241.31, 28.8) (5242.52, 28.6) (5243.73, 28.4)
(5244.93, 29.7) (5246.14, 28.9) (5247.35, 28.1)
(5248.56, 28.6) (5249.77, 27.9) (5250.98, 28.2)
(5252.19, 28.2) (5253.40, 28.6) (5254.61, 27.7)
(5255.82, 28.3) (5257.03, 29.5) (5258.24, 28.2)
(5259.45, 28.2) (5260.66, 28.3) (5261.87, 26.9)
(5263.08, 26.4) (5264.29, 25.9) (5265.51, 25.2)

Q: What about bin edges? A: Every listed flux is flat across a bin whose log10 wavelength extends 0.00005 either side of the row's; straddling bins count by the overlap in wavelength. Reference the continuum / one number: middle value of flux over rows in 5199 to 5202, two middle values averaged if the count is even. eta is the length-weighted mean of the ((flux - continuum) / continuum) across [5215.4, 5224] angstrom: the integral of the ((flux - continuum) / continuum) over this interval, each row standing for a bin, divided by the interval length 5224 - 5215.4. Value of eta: -0.01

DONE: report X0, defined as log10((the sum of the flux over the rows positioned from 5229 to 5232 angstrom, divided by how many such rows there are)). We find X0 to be 1.439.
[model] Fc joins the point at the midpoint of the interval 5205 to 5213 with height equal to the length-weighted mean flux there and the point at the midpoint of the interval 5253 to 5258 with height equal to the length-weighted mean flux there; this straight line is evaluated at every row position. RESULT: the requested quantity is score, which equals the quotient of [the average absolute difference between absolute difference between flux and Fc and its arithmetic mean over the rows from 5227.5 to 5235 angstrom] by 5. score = 0.08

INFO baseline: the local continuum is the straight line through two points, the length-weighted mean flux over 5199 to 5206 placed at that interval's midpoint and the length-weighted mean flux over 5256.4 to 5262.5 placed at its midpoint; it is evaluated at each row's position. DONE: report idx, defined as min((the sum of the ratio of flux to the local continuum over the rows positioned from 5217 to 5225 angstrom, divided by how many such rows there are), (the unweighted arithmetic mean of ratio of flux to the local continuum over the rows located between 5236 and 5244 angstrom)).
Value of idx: 1.01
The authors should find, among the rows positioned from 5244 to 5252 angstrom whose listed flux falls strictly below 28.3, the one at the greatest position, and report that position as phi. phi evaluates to 5250.98 angstrom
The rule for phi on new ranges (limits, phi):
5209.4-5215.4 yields 5214.83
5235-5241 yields 5238.90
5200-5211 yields 5208.83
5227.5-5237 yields 5236.49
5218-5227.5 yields 5226.85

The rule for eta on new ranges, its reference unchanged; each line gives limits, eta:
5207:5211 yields -0.05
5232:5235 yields -0.06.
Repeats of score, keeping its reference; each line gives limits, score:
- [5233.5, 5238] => 0.14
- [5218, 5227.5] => 0.26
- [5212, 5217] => 0.12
